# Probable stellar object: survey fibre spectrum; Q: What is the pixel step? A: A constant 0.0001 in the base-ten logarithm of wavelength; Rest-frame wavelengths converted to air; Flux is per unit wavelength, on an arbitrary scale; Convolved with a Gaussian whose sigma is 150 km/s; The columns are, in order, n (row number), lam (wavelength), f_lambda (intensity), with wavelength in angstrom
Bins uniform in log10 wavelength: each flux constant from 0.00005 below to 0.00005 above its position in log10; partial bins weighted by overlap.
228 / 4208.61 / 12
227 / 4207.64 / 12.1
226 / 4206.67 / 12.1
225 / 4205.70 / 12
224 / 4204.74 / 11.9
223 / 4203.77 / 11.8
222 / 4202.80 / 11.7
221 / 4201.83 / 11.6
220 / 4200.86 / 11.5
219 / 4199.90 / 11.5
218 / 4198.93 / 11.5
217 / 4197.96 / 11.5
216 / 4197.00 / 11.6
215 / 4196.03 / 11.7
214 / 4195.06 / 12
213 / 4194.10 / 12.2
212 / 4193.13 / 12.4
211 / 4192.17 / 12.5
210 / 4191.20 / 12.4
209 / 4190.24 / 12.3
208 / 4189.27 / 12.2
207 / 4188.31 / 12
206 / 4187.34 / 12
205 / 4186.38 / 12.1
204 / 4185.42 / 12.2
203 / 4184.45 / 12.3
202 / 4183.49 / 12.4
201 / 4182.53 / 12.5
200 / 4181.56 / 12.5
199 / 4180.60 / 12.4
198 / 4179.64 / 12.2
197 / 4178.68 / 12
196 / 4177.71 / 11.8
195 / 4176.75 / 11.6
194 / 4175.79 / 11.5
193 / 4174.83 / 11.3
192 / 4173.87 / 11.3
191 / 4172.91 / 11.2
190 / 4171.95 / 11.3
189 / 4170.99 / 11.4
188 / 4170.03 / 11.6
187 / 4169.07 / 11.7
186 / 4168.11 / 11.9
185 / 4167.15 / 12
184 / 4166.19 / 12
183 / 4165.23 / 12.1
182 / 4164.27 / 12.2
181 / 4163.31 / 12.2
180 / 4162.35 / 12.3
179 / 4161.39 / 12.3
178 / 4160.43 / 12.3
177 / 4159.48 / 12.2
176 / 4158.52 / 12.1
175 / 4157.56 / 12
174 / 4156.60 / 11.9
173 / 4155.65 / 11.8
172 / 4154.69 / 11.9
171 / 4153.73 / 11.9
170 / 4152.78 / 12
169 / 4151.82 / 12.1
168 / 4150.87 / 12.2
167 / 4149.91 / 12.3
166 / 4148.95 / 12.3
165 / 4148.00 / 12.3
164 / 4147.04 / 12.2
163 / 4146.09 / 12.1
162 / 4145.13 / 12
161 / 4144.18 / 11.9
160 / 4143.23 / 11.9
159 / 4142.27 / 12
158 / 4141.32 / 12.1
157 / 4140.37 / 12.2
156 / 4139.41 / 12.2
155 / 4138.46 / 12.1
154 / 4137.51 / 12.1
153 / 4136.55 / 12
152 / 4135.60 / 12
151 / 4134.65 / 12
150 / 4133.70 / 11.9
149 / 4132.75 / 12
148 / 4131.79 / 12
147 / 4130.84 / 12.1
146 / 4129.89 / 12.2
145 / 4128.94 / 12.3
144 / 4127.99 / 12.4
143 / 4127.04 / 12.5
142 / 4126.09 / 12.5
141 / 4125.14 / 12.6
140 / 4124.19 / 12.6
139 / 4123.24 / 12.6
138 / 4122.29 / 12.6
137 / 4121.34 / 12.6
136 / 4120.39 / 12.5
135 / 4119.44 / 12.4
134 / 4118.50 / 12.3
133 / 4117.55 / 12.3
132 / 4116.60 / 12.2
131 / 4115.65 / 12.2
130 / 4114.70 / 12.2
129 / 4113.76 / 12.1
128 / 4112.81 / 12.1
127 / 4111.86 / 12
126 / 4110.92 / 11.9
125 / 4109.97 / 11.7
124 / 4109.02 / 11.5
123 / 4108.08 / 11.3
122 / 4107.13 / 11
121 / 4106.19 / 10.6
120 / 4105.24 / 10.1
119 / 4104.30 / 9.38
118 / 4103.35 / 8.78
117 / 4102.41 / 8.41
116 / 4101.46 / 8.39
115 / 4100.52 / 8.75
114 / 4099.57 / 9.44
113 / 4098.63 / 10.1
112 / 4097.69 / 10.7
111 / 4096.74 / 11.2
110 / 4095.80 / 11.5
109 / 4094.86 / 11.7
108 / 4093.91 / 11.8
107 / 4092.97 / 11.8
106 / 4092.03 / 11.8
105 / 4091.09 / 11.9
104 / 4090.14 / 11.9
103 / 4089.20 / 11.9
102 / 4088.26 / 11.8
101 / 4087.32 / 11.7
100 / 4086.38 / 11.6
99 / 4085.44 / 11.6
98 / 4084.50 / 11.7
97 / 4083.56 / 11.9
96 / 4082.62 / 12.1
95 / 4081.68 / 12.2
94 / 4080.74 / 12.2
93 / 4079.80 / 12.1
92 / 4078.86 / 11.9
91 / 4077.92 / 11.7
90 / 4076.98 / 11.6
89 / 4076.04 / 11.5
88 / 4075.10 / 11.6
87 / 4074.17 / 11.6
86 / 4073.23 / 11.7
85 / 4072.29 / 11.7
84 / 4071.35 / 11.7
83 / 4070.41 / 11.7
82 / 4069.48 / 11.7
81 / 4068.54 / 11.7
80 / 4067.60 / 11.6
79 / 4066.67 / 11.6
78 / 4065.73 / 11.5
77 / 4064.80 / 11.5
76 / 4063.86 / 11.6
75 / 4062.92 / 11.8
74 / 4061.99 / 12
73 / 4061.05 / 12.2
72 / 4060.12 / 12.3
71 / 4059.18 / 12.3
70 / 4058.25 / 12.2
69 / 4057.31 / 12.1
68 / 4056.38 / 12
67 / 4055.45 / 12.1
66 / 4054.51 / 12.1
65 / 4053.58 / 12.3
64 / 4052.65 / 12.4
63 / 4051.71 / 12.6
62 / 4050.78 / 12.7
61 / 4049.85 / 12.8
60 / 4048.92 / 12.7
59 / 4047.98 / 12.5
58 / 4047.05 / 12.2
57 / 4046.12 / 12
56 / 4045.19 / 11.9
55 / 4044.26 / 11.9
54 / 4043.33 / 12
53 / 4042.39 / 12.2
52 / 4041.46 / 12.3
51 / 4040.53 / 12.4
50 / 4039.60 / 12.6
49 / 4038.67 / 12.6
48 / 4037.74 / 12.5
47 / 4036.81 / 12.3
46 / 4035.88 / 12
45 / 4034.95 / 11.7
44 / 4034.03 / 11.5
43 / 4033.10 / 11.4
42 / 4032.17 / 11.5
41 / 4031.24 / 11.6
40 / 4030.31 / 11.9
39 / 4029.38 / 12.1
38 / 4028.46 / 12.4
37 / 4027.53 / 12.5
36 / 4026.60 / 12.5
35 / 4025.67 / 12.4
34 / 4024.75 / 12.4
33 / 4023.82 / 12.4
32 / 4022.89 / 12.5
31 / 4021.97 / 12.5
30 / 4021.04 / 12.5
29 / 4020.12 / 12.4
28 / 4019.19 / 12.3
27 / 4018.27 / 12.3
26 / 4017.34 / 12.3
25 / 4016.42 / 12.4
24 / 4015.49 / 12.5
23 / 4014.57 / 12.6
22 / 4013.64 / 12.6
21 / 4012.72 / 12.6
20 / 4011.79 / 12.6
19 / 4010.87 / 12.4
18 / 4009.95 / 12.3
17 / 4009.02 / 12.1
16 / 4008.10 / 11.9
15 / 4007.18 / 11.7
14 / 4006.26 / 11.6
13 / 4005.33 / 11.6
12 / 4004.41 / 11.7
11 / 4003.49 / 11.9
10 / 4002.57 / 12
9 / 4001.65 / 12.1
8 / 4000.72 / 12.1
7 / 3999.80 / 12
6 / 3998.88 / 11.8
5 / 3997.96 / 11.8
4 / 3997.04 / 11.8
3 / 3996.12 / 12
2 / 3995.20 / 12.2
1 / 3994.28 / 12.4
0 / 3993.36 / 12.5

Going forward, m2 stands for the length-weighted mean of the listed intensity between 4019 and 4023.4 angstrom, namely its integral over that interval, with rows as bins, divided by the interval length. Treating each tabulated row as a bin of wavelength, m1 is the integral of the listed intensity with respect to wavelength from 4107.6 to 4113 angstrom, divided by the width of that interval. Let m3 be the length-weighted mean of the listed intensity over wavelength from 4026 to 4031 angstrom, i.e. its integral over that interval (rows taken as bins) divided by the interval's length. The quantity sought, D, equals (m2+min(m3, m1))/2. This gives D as 12.1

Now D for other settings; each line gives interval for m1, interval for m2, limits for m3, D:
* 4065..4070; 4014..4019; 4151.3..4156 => 12.0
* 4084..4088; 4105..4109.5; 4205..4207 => 11.3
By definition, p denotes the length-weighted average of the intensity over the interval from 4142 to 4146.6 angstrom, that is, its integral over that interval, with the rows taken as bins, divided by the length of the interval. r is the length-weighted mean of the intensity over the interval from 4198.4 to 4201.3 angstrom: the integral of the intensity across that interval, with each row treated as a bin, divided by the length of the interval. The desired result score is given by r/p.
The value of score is 0.96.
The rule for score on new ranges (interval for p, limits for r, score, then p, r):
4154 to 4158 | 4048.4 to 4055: 1.05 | 11.9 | 12.5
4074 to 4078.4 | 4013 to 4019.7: 1.07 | 11.6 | 12.4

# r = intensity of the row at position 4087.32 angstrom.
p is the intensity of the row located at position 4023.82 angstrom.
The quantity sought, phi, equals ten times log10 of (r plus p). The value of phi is 13.8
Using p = 12.4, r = 11.7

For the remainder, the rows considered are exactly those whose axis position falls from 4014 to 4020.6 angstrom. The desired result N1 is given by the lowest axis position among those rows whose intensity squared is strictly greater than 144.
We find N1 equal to 4014.57 angstrom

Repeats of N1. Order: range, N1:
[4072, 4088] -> 4079.80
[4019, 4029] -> 4019.19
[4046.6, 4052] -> 4047.05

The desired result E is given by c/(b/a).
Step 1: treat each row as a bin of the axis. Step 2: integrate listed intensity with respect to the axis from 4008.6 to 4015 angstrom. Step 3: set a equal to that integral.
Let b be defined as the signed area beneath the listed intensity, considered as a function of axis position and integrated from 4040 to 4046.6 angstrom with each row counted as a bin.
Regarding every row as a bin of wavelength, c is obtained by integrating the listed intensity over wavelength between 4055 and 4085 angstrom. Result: 354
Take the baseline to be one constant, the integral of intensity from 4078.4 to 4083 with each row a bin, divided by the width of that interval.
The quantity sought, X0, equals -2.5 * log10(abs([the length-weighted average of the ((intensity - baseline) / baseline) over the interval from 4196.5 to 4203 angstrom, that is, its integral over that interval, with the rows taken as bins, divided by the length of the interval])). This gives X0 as 3.4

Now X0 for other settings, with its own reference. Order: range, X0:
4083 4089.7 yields 3.9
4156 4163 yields 5.9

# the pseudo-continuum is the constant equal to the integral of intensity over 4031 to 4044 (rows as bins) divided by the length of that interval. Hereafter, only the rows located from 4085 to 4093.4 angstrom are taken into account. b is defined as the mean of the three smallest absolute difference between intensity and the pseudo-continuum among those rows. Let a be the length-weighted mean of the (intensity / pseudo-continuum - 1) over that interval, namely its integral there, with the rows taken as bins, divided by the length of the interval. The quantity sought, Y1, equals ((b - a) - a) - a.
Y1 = 0.211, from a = -0.022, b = 0.145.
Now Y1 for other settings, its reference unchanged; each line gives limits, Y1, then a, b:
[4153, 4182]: 0.082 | -0.012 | 0.045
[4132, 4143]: 0.044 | 0.000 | 0.045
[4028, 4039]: 0.105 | -0.008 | 0.082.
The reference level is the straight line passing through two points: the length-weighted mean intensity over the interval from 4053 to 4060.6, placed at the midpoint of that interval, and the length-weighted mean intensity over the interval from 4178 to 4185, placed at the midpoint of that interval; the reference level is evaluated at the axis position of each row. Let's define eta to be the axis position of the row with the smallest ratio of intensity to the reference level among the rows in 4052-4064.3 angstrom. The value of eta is 4063.86 angstrom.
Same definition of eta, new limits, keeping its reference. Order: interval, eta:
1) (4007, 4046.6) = 4033.10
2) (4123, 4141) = 4133.70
